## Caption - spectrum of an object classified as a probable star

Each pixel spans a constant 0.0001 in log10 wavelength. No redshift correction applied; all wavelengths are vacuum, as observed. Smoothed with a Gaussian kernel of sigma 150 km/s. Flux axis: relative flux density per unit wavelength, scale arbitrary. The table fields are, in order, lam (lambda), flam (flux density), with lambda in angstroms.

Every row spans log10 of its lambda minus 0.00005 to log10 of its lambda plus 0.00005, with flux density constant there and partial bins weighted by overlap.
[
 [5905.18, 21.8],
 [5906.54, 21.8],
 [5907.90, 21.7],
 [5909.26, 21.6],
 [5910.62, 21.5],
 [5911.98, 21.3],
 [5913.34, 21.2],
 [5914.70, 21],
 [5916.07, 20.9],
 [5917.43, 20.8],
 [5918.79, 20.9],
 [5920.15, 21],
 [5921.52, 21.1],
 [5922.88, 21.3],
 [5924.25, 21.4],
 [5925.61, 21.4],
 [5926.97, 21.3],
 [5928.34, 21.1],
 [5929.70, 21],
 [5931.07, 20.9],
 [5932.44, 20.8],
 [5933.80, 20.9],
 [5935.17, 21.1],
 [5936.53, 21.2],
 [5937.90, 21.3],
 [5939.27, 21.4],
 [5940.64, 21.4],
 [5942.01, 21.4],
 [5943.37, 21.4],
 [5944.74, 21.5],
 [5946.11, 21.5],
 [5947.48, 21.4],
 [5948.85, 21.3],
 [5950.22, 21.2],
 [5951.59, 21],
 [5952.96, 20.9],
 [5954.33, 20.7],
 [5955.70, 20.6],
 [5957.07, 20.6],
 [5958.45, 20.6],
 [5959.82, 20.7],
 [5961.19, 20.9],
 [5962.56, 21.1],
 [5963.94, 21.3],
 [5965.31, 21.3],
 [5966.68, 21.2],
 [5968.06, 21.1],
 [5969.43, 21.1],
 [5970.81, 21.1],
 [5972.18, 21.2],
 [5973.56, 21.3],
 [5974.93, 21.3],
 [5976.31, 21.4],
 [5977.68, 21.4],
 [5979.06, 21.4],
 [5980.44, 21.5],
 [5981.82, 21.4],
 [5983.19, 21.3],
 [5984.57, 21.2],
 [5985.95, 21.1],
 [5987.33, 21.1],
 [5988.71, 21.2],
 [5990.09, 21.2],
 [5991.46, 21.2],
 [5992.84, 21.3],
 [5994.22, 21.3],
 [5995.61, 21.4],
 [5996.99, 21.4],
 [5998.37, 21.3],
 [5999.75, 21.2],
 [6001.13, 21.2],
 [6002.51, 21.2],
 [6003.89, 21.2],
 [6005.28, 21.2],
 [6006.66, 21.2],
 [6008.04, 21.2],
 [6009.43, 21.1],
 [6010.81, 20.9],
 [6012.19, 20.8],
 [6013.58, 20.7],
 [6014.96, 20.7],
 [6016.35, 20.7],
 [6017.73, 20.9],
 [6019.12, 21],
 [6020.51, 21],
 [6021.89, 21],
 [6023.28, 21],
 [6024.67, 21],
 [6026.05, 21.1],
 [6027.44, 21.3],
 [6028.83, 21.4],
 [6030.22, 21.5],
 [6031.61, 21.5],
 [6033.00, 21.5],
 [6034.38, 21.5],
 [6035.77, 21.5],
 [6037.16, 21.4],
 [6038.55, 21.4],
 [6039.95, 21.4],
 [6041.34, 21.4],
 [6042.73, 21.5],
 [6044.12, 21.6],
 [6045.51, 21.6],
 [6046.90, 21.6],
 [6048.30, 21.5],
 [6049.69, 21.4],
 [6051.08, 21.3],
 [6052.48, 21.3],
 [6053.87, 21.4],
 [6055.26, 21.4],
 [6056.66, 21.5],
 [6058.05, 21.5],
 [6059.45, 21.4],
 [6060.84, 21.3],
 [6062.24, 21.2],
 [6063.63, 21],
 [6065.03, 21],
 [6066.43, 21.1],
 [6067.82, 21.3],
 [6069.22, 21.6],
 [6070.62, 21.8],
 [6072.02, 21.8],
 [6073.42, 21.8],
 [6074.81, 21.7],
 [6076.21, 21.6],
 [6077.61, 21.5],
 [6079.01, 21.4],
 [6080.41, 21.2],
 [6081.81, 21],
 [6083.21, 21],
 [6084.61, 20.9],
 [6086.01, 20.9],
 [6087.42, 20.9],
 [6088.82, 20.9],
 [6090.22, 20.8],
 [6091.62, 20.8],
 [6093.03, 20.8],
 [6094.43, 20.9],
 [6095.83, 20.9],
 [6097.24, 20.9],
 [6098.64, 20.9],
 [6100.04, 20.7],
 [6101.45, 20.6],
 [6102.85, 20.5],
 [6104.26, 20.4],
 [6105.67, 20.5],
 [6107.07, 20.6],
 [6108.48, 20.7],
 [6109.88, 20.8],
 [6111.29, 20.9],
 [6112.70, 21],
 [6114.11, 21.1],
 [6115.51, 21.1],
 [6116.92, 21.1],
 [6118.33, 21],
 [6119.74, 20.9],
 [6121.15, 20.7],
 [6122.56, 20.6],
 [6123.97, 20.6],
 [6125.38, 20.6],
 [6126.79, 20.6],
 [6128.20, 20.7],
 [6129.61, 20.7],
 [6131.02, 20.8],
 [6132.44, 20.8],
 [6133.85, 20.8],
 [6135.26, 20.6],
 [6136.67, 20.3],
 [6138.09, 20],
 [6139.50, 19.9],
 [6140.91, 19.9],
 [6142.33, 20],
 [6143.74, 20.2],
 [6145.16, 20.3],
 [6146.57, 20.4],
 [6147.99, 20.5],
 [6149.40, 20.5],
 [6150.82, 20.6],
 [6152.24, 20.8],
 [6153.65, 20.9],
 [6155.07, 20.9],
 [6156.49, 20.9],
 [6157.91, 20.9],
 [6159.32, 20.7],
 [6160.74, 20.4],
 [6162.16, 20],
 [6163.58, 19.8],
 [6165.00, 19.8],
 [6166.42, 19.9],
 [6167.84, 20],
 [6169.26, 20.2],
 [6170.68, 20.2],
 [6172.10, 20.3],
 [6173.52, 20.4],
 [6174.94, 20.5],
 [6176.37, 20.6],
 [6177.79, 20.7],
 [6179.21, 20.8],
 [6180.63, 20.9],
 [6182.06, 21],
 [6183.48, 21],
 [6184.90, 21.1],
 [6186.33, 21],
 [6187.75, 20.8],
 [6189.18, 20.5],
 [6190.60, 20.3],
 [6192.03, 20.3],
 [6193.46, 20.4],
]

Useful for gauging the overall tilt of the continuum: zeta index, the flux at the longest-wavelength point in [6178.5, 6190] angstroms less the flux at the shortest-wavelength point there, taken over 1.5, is -0.20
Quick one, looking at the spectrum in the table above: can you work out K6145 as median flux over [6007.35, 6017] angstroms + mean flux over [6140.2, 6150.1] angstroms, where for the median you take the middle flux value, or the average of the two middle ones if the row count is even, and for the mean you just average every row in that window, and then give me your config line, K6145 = 41.06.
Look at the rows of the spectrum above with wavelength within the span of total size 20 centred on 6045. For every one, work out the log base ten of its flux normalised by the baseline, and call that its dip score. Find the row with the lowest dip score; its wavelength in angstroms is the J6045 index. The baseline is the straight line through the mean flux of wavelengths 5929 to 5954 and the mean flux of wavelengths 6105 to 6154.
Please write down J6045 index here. 6051.08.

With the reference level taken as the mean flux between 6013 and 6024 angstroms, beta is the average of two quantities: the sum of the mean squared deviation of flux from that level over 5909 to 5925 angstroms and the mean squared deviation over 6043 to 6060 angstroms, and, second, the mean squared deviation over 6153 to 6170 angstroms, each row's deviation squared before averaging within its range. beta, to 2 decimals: 0.48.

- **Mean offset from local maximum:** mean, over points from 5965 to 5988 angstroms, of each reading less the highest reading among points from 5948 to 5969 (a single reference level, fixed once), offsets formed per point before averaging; 0.0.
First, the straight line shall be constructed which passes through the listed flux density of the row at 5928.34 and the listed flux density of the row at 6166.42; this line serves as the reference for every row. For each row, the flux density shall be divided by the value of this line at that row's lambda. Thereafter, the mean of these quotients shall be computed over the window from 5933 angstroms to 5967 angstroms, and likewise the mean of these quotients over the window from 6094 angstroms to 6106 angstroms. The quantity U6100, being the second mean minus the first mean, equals 0.017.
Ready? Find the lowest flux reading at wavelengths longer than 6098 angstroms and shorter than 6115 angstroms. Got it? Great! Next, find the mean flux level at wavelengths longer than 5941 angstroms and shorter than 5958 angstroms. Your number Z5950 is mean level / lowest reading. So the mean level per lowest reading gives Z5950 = 1.04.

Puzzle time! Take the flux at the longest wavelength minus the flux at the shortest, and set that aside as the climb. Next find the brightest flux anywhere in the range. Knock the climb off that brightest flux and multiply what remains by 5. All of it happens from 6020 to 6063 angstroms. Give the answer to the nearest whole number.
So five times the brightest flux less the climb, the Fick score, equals 107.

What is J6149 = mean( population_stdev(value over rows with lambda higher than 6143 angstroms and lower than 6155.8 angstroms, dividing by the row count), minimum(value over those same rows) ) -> 10.2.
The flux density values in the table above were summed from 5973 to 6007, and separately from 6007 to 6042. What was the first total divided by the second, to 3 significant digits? 1.01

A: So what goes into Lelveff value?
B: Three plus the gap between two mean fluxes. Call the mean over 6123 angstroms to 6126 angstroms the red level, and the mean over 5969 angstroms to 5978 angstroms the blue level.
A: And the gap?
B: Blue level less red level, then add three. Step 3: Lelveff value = 3.7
